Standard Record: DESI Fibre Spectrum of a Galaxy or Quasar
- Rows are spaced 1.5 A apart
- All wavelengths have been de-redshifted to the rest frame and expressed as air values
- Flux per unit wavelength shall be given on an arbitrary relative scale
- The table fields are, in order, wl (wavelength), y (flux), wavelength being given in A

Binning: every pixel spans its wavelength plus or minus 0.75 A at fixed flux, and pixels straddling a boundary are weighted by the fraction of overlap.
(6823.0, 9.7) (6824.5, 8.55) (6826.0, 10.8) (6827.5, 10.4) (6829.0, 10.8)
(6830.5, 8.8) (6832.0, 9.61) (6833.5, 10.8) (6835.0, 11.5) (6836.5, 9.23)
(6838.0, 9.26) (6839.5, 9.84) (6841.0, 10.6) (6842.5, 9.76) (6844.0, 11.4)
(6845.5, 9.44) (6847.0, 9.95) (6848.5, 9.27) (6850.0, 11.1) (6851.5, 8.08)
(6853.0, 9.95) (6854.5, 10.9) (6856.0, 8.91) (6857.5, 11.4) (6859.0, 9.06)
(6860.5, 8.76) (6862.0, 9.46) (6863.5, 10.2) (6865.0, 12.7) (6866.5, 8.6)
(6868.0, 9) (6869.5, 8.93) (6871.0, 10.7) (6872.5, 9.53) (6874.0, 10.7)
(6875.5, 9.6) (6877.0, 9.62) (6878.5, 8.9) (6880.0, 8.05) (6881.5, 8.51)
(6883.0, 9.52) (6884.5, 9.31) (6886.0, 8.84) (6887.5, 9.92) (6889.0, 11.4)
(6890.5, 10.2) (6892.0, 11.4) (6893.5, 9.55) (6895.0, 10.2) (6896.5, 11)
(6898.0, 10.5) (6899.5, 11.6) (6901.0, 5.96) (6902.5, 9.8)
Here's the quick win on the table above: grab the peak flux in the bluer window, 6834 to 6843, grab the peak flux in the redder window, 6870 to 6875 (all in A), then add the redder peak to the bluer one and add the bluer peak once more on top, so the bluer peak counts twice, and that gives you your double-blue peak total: 33.7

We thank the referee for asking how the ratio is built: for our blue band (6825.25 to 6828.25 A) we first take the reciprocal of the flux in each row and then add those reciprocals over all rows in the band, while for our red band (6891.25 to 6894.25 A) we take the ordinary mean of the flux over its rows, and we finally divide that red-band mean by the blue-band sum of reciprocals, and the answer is 55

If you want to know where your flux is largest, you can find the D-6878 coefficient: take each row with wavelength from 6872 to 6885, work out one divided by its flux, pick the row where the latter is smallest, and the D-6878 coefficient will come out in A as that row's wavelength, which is 6874.0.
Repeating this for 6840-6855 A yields 6844.0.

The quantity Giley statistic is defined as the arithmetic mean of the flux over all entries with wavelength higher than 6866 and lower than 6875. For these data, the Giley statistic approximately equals 9.6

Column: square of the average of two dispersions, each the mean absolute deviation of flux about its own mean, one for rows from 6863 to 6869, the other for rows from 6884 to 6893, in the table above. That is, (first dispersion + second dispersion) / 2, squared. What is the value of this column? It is 1.2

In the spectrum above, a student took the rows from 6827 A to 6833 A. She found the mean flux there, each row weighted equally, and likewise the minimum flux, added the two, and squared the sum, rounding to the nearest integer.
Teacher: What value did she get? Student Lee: 350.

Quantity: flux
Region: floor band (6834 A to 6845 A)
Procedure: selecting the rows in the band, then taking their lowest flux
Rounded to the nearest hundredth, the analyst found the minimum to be 9.23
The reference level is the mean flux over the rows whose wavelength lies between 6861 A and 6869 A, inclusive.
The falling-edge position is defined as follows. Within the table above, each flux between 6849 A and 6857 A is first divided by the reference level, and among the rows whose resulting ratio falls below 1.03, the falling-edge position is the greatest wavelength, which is 6856.0 A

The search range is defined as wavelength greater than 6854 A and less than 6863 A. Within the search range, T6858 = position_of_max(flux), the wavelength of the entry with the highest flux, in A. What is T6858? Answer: 6857.5 A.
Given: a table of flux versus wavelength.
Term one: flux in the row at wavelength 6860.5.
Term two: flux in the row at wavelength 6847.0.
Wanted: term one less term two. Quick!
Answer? -1.2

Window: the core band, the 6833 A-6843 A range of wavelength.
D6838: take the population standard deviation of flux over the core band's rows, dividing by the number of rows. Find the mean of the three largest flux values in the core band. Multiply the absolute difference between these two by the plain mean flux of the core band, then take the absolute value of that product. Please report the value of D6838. 103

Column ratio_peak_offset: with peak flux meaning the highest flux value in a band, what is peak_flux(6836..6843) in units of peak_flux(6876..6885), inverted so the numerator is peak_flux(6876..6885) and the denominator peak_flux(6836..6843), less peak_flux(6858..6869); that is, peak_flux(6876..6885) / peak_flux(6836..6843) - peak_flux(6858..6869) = -11.8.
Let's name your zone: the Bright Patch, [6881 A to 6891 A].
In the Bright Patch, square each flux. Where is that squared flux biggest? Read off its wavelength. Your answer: 6889.0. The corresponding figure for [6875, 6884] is 6877.0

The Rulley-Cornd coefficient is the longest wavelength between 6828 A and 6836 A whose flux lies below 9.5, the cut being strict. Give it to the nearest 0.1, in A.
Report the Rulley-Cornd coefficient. 6830.5 A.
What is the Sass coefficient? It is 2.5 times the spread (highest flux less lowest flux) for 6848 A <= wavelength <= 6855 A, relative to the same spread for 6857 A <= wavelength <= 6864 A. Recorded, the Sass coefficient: 2.9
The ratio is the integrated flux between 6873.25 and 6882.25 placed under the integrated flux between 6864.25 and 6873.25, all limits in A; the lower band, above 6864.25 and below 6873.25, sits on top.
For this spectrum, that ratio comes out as 1.074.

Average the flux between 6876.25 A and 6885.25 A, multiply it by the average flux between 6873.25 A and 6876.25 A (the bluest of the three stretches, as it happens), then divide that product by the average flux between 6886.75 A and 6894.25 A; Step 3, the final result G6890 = 8.7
